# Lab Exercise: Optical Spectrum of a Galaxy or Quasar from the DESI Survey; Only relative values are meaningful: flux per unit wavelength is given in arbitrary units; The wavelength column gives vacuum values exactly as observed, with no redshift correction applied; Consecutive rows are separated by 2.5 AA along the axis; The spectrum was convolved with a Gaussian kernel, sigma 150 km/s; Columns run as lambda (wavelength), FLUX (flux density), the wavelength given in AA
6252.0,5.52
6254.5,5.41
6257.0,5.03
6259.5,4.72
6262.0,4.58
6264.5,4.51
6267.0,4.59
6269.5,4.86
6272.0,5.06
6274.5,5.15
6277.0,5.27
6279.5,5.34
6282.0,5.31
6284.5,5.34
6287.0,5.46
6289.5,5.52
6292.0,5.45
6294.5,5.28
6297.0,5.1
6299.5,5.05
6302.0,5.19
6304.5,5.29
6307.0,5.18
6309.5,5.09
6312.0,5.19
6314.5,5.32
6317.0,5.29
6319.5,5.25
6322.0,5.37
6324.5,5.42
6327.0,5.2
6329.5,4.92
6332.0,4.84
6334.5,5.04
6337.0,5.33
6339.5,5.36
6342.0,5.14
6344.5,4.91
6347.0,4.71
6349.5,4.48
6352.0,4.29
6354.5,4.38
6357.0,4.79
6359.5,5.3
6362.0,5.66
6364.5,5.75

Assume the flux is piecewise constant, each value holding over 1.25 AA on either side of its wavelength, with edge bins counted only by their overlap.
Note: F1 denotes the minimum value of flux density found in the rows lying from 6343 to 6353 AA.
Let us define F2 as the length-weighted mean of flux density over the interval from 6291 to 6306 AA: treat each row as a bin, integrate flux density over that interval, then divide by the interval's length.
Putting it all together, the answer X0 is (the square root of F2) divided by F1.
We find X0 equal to 0.53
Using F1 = 4.29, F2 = 5.22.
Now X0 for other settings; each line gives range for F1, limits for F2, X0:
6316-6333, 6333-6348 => 0.47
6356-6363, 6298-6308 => 0.47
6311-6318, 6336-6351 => 0.43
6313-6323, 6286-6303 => 0.44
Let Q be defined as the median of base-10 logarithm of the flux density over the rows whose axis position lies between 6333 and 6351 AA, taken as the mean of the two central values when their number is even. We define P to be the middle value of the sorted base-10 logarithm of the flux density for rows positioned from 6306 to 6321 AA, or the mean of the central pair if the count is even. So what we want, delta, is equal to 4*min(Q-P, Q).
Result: -0.06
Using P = 0.718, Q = 0.70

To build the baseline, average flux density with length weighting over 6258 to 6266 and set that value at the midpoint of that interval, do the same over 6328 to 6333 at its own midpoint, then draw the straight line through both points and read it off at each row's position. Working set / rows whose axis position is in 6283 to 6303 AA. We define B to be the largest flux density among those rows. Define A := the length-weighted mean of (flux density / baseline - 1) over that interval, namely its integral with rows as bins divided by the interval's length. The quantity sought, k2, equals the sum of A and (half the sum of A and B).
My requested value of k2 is 2.94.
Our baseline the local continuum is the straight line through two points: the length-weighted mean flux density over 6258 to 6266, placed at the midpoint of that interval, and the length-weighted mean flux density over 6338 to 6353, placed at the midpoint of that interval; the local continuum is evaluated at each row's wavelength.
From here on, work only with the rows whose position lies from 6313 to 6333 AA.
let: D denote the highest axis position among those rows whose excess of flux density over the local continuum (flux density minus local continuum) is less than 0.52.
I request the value 6332.0 AA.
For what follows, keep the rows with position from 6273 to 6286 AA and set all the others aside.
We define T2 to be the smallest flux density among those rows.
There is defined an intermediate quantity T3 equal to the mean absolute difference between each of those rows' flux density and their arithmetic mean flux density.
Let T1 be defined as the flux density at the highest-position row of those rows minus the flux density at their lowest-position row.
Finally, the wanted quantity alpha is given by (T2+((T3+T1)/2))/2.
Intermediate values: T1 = 0.2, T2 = 5.15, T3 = 0.06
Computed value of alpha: 2.64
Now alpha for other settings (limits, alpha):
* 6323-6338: 2.45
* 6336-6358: 2.09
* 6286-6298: 2.49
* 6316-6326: 2.67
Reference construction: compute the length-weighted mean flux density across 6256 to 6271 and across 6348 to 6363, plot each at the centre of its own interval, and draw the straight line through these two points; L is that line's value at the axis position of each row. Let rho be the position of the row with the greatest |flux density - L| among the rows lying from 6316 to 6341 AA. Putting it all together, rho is 6324.5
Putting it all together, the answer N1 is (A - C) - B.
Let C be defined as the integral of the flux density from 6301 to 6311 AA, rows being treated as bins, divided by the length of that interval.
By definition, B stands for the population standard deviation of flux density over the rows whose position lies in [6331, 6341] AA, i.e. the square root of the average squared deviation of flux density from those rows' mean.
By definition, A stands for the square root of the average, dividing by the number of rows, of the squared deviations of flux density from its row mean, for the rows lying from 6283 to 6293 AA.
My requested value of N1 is -5.34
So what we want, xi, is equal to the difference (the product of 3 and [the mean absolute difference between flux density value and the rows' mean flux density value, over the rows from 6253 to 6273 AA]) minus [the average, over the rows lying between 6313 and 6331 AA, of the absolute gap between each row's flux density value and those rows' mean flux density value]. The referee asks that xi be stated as 0.62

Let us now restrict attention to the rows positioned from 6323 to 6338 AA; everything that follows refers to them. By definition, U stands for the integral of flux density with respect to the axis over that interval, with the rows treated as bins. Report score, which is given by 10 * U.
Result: 769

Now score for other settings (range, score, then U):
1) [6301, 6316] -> 782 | 78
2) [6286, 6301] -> 796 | 80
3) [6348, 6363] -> 720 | 72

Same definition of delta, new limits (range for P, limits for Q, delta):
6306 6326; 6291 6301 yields -0.03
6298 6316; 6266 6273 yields -0.11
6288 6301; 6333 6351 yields -0.08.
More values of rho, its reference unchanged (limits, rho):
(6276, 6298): 6289.5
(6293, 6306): 6304.5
